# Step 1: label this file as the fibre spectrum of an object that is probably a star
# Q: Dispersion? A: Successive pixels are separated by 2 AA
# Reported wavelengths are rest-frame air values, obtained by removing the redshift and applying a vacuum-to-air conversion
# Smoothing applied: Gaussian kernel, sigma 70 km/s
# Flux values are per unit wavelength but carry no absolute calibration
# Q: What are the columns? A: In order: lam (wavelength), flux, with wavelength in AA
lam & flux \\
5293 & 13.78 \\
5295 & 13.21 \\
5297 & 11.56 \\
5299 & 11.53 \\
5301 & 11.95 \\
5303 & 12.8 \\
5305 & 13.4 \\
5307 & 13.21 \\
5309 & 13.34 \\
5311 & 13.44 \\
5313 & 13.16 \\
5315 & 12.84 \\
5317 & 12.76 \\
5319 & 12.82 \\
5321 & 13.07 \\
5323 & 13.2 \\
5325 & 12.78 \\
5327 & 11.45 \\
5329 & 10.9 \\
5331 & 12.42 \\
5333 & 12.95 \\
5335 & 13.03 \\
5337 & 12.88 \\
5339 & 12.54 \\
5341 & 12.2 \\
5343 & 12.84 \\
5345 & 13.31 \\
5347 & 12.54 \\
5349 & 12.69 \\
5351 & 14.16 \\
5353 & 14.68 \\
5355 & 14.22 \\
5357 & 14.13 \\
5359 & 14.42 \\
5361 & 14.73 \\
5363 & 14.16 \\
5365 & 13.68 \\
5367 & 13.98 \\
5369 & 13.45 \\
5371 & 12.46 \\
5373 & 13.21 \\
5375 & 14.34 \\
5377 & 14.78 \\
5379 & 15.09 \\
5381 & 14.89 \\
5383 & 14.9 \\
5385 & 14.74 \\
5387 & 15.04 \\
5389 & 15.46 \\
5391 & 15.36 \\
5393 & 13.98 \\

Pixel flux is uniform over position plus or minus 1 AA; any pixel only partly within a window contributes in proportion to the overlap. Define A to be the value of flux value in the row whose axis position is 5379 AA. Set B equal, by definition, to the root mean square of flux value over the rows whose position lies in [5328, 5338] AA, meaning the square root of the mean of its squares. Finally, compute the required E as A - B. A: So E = 2.6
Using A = 15.09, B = 12.5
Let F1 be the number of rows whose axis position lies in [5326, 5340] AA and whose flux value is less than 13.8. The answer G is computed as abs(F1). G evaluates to 7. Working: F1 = 7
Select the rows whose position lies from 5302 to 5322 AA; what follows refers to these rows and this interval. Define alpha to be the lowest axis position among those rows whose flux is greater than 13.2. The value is 5305 AA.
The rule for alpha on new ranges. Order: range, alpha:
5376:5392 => 5377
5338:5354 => 5345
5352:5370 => 5353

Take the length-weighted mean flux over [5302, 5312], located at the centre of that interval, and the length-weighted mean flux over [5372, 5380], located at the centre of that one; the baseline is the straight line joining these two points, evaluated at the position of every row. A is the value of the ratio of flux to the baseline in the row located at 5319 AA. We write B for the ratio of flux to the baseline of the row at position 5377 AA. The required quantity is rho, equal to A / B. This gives 0.93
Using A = 0.95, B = 1.03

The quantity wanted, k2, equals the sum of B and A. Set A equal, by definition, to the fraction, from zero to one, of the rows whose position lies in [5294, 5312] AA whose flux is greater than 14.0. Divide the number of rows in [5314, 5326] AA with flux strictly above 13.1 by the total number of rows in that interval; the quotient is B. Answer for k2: 0.2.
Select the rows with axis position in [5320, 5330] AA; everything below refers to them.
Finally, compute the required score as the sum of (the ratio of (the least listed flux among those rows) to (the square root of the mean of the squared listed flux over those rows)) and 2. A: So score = 2.89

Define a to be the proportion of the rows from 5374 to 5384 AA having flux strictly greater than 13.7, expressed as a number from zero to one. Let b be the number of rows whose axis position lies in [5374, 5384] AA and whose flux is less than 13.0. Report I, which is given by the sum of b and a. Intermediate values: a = 1.0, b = 0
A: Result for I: 1.00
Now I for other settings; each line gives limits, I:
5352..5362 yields 1.00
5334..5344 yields 4.00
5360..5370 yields 0.60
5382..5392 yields 1.00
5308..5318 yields 2.00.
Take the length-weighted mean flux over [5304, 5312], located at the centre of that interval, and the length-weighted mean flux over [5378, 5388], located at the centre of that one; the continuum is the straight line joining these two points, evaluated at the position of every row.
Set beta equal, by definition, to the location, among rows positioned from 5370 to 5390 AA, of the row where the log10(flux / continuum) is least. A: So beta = 5371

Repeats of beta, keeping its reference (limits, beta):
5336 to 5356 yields 5341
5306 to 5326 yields 5325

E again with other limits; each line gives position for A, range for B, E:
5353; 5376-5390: -0.3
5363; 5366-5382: 0.1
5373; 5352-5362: -1.2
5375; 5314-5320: 1.5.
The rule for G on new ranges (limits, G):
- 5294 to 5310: 8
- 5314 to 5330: 8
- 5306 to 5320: 7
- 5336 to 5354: 7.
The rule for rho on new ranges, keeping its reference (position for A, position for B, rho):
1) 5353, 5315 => 1.09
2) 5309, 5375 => 1.01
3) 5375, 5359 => 0.98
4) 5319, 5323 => 0.98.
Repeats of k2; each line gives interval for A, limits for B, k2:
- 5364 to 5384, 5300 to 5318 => 1.1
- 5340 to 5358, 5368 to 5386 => 1.3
